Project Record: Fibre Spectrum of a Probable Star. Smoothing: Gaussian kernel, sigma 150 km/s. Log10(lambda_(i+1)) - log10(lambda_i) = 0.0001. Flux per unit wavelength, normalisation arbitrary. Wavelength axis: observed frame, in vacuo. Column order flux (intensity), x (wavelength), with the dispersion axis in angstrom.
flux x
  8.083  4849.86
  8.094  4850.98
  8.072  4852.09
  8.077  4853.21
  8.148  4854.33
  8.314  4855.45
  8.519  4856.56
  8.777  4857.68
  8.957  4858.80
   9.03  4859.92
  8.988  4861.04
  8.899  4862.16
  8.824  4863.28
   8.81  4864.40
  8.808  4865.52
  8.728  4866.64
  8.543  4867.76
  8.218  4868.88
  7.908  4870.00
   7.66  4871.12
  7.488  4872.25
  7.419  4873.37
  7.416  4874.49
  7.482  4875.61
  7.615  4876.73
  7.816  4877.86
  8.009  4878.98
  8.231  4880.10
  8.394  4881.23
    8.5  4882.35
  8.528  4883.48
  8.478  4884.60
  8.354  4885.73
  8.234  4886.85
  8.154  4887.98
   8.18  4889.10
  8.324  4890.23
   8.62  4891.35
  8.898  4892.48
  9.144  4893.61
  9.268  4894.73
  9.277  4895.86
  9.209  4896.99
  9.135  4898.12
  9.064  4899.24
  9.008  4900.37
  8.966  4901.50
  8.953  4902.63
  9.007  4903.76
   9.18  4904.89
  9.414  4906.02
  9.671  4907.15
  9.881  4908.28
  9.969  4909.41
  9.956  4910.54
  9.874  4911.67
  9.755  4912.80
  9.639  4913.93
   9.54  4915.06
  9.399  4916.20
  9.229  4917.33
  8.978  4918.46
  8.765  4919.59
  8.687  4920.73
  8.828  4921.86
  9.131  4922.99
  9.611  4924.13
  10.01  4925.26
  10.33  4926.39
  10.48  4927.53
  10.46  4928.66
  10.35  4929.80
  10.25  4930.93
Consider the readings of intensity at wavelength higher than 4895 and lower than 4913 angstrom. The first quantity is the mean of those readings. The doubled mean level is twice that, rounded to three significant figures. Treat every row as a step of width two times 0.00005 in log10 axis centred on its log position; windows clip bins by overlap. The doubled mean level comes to 18.8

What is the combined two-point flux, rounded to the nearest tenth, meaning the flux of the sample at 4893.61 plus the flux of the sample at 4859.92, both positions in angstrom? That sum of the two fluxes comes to 18.2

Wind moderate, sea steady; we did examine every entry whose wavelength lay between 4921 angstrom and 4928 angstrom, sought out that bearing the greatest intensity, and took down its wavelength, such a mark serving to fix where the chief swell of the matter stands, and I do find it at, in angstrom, 4927.53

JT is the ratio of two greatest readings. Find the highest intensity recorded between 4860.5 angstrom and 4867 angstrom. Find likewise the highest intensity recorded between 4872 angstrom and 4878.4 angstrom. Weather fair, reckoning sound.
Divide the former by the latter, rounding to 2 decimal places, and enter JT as 1.15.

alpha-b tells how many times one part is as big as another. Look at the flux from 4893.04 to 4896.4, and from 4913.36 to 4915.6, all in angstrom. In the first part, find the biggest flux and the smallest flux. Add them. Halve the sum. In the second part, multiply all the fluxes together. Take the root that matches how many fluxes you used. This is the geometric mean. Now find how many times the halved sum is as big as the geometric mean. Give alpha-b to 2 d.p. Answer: 0.96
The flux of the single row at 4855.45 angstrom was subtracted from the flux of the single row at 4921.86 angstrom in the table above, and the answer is 0.51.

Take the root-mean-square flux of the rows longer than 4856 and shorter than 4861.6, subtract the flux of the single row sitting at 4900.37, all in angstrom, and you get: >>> -0.2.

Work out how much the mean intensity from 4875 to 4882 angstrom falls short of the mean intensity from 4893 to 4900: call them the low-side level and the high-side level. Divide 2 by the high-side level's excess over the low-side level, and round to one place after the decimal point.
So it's 1.6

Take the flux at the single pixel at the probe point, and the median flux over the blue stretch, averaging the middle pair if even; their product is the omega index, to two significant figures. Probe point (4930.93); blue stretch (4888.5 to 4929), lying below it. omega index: 94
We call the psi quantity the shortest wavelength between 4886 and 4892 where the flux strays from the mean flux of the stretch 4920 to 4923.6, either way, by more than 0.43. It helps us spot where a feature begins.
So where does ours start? 4886.85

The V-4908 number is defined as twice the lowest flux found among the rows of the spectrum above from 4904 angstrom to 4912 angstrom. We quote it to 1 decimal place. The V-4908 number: 18.4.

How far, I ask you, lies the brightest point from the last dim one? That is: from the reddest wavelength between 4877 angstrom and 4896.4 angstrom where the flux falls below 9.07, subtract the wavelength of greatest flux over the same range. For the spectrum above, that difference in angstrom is -3.4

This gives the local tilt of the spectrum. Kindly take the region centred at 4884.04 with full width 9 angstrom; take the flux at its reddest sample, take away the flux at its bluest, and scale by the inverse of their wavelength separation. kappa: -0.010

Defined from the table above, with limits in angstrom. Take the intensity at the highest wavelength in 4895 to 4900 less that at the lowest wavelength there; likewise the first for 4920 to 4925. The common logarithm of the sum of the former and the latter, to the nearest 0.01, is -0.15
